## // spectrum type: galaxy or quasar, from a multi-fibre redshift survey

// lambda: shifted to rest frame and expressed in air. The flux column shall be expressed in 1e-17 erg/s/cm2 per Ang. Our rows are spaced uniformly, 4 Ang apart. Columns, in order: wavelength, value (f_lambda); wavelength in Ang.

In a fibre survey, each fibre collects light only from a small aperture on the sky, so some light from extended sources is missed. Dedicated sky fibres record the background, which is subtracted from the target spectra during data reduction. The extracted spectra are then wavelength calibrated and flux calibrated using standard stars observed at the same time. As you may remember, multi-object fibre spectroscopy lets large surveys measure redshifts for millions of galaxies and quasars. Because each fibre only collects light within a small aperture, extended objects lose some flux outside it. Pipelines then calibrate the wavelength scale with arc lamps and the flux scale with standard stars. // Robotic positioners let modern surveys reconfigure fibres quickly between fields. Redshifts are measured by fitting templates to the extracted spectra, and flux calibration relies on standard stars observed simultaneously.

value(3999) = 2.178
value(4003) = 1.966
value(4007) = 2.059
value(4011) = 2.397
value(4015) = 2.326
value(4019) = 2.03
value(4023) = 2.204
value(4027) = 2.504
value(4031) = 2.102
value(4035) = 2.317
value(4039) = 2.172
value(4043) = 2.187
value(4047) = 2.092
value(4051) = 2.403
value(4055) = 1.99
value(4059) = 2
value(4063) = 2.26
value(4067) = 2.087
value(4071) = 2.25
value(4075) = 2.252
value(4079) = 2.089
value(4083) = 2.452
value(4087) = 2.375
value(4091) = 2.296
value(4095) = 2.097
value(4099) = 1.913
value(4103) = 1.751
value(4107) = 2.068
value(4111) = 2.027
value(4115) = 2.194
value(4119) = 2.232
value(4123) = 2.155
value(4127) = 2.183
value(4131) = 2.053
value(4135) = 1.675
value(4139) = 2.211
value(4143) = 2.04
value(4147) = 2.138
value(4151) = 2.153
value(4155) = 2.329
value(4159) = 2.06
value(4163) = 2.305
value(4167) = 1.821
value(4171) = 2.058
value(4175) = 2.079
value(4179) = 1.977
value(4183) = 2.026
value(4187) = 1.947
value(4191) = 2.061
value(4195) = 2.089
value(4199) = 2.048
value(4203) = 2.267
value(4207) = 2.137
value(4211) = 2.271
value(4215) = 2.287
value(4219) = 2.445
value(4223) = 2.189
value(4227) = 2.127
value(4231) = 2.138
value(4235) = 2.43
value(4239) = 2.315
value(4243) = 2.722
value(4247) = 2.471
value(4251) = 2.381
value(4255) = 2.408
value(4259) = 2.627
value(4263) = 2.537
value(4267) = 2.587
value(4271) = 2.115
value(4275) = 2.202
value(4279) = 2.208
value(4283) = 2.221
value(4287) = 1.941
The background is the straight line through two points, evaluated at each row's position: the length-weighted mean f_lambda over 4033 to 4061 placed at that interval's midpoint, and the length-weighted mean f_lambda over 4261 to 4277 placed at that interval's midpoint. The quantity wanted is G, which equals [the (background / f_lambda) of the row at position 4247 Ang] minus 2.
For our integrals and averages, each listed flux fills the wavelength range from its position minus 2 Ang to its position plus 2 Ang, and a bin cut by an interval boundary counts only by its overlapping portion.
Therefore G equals -1.05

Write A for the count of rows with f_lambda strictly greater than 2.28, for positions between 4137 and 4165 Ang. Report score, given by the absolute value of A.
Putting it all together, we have 2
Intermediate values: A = 2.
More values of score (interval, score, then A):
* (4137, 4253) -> 9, 9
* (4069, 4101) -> 3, 3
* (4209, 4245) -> 5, 5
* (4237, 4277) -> 8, 8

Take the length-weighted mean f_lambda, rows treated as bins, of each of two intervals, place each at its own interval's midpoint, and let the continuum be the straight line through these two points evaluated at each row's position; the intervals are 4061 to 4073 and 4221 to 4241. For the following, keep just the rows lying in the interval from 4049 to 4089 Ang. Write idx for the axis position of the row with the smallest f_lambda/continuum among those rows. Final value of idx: 4055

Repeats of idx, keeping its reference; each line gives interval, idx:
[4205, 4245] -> 4227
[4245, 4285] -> 4271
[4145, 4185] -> 4167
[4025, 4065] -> 4055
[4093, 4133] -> 4103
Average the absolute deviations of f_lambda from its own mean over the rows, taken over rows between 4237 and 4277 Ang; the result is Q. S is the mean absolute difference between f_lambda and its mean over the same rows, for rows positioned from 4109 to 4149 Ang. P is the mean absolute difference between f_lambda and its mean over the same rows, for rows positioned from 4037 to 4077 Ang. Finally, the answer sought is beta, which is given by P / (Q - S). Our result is 2.6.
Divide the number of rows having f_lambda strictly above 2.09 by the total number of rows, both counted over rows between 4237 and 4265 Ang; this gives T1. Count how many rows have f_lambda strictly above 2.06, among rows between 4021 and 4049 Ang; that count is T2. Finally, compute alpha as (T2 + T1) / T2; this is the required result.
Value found 1.14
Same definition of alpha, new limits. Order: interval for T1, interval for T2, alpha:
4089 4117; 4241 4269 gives 1.06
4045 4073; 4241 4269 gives 1.08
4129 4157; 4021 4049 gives 1.08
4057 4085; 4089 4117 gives 1.14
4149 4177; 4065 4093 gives 1.06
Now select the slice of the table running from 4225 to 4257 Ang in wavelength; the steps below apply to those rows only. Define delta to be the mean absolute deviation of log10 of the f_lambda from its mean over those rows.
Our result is 0.025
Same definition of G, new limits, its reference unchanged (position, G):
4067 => -0.95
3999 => -1.02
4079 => -0.95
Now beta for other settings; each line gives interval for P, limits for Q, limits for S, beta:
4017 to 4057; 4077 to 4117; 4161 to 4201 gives 1.5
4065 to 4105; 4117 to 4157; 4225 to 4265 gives -6.7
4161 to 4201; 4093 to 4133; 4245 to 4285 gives -1.7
